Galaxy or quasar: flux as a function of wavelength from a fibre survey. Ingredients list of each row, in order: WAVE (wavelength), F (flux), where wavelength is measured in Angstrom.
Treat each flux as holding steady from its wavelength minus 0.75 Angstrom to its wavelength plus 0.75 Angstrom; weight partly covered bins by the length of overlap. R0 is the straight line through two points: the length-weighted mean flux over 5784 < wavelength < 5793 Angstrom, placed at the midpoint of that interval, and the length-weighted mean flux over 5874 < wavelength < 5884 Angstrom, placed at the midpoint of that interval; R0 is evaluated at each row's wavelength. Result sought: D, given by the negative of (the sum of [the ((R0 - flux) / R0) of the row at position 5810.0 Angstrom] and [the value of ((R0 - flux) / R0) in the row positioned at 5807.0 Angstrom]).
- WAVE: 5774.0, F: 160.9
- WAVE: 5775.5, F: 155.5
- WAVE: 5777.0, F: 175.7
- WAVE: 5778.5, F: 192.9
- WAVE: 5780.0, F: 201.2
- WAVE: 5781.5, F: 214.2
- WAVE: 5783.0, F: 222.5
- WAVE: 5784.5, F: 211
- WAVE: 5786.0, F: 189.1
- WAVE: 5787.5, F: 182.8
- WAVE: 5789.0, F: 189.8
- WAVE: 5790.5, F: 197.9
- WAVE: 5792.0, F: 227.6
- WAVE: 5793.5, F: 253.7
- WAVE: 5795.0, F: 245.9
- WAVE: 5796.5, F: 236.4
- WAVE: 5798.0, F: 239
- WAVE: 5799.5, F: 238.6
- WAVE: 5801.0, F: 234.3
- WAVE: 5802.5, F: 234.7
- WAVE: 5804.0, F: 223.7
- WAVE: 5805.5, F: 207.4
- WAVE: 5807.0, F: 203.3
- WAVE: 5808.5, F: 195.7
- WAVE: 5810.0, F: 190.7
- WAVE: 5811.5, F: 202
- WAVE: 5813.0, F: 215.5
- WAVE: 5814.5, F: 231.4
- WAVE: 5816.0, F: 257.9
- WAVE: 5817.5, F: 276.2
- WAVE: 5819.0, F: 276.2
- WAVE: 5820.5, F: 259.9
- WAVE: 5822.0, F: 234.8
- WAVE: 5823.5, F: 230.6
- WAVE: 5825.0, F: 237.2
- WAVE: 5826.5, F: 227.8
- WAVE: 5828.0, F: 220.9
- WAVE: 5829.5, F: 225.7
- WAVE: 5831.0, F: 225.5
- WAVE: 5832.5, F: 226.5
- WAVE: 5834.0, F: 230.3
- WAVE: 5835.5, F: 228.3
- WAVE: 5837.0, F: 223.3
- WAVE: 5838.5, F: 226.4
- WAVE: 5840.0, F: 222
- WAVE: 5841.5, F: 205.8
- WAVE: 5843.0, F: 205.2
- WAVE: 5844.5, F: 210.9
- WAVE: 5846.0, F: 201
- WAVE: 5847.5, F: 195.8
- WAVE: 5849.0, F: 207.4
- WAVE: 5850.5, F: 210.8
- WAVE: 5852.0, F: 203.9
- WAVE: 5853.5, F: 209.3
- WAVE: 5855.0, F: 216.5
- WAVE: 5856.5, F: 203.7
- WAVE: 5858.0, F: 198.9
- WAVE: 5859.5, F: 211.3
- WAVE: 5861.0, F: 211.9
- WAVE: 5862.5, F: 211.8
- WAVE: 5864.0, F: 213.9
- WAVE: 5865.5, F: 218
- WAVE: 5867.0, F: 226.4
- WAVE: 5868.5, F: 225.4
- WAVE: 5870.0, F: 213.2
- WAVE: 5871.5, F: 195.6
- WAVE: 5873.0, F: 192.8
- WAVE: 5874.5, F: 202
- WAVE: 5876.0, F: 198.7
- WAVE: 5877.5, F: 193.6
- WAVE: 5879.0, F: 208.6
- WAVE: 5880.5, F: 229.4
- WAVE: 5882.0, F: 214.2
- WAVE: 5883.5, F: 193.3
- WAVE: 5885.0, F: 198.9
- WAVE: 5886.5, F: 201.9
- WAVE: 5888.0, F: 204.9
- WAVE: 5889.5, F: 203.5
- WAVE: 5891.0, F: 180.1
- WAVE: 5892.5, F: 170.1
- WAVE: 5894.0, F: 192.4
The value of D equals -0.05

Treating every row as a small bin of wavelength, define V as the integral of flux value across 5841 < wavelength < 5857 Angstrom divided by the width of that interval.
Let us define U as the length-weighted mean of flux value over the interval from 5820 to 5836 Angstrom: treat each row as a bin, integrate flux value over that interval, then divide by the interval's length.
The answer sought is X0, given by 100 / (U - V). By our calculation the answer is 4.0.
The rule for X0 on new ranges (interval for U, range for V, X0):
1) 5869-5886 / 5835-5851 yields -12.1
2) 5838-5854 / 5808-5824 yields -3.9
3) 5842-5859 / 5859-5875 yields -18.5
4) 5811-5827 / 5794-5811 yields 5.3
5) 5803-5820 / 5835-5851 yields 7.2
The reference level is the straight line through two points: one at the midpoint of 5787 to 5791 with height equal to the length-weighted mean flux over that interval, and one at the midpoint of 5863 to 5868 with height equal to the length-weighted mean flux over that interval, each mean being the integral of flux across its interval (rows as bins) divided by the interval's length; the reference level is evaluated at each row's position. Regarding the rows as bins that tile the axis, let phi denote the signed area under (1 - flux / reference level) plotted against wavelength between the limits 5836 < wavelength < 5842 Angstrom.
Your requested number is -0.3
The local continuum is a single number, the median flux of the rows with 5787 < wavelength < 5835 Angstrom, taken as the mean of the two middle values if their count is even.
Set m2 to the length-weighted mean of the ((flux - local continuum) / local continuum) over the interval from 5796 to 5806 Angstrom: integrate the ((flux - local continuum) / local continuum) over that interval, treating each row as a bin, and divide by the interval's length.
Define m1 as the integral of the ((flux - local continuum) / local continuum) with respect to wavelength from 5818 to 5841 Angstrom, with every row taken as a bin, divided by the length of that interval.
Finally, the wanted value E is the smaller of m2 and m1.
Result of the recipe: 0.01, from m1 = 0.02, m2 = 0.01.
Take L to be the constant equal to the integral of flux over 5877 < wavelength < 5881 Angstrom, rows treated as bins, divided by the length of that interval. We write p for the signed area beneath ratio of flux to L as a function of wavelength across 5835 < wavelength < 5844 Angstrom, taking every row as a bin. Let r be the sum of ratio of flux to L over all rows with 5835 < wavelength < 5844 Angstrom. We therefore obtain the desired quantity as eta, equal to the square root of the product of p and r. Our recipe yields 7.62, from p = 9.3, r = 6.23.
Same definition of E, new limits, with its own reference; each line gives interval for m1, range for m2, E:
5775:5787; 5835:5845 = -0.15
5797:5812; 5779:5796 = -0.07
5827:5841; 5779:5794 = -0.09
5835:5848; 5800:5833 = -0.07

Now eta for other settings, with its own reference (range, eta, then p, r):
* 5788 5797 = 7.84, 9.6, 6.42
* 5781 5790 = 7.03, 8.6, 5.75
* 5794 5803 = 8.33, 10.2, 6.79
